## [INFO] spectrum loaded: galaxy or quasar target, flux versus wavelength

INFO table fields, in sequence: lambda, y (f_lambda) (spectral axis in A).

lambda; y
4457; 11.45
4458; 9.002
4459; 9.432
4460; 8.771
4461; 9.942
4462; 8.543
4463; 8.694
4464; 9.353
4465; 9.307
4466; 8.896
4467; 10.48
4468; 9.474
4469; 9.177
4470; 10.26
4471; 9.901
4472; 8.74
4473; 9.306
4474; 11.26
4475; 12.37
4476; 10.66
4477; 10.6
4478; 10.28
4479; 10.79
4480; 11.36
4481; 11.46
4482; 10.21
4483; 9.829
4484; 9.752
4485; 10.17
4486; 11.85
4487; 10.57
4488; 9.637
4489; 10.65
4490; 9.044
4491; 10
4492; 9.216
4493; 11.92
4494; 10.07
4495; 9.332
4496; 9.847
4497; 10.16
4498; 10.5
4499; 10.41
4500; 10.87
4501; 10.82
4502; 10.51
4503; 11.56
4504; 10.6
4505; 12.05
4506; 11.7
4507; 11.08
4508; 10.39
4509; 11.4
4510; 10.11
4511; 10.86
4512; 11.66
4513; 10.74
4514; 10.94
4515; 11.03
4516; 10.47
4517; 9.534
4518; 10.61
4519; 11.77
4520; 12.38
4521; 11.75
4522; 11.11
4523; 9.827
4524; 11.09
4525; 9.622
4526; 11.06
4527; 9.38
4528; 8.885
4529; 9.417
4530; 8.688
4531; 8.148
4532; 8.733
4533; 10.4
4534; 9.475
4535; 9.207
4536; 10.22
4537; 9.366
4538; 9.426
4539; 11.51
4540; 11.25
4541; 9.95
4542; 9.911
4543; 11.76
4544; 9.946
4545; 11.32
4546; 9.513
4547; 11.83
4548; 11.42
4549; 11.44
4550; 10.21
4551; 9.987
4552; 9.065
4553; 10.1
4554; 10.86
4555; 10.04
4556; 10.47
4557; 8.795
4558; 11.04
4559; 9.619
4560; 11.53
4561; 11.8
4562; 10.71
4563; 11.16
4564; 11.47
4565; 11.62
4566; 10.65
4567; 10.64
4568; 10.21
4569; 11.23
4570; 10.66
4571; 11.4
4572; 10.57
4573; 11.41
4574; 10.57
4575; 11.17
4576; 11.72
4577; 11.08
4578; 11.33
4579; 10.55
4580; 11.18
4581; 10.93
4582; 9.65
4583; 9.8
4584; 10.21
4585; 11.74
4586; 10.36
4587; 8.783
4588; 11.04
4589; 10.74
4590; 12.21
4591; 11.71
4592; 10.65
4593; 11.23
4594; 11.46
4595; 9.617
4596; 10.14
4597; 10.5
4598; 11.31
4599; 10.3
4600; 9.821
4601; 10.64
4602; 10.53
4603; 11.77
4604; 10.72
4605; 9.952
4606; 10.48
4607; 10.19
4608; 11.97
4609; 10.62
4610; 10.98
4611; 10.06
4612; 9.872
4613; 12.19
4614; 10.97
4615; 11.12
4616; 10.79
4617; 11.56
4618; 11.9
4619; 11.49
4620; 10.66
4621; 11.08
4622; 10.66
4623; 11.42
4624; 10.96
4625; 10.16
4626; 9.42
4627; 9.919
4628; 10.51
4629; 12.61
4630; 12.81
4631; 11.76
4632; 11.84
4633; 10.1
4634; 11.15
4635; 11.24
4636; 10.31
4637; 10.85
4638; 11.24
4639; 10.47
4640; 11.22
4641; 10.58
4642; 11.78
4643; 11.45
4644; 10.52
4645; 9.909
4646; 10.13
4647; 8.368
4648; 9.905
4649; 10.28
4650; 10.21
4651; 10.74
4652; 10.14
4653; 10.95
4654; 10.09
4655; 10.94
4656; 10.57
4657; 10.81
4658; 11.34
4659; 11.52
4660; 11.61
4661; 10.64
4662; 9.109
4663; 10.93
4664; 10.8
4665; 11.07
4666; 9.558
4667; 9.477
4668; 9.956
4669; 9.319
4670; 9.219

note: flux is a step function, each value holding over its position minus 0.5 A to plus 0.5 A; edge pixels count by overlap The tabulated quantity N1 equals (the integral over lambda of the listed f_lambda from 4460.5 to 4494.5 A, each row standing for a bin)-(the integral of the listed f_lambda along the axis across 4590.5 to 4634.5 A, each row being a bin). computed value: -136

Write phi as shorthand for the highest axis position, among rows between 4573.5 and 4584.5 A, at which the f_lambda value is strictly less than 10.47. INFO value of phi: 4584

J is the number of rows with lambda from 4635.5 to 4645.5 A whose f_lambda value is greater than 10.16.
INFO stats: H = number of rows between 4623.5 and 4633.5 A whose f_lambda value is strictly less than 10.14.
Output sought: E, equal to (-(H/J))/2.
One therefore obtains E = -0.17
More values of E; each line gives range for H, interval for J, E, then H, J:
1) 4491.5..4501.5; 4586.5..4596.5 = -0.29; 4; 7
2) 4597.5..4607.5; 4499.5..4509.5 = -0.10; 2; 10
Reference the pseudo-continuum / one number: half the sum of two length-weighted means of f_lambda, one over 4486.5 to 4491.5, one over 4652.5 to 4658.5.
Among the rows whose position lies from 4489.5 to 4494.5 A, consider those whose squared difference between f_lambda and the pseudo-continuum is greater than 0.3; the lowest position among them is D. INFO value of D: 4490 A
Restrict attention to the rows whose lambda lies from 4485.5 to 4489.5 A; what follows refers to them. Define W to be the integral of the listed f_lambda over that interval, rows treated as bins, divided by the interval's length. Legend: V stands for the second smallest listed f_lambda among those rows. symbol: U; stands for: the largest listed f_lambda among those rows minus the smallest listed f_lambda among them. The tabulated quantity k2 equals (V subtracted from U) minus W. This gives -19.0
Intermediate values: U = 2.2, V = 10.57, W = 10.7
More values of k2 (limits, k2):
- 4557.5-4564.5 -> -19.6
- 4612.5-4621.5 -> -20.6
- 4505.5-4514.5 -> -19.8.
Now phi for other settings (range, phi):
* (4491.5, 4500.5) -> 4499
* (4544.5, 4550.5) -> 4550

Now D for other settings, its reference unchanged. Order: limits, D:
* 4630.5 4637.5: 4631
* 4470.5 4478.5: 4472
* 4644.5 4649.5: 4647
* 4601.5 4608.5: 4603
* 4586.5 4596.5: 4587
